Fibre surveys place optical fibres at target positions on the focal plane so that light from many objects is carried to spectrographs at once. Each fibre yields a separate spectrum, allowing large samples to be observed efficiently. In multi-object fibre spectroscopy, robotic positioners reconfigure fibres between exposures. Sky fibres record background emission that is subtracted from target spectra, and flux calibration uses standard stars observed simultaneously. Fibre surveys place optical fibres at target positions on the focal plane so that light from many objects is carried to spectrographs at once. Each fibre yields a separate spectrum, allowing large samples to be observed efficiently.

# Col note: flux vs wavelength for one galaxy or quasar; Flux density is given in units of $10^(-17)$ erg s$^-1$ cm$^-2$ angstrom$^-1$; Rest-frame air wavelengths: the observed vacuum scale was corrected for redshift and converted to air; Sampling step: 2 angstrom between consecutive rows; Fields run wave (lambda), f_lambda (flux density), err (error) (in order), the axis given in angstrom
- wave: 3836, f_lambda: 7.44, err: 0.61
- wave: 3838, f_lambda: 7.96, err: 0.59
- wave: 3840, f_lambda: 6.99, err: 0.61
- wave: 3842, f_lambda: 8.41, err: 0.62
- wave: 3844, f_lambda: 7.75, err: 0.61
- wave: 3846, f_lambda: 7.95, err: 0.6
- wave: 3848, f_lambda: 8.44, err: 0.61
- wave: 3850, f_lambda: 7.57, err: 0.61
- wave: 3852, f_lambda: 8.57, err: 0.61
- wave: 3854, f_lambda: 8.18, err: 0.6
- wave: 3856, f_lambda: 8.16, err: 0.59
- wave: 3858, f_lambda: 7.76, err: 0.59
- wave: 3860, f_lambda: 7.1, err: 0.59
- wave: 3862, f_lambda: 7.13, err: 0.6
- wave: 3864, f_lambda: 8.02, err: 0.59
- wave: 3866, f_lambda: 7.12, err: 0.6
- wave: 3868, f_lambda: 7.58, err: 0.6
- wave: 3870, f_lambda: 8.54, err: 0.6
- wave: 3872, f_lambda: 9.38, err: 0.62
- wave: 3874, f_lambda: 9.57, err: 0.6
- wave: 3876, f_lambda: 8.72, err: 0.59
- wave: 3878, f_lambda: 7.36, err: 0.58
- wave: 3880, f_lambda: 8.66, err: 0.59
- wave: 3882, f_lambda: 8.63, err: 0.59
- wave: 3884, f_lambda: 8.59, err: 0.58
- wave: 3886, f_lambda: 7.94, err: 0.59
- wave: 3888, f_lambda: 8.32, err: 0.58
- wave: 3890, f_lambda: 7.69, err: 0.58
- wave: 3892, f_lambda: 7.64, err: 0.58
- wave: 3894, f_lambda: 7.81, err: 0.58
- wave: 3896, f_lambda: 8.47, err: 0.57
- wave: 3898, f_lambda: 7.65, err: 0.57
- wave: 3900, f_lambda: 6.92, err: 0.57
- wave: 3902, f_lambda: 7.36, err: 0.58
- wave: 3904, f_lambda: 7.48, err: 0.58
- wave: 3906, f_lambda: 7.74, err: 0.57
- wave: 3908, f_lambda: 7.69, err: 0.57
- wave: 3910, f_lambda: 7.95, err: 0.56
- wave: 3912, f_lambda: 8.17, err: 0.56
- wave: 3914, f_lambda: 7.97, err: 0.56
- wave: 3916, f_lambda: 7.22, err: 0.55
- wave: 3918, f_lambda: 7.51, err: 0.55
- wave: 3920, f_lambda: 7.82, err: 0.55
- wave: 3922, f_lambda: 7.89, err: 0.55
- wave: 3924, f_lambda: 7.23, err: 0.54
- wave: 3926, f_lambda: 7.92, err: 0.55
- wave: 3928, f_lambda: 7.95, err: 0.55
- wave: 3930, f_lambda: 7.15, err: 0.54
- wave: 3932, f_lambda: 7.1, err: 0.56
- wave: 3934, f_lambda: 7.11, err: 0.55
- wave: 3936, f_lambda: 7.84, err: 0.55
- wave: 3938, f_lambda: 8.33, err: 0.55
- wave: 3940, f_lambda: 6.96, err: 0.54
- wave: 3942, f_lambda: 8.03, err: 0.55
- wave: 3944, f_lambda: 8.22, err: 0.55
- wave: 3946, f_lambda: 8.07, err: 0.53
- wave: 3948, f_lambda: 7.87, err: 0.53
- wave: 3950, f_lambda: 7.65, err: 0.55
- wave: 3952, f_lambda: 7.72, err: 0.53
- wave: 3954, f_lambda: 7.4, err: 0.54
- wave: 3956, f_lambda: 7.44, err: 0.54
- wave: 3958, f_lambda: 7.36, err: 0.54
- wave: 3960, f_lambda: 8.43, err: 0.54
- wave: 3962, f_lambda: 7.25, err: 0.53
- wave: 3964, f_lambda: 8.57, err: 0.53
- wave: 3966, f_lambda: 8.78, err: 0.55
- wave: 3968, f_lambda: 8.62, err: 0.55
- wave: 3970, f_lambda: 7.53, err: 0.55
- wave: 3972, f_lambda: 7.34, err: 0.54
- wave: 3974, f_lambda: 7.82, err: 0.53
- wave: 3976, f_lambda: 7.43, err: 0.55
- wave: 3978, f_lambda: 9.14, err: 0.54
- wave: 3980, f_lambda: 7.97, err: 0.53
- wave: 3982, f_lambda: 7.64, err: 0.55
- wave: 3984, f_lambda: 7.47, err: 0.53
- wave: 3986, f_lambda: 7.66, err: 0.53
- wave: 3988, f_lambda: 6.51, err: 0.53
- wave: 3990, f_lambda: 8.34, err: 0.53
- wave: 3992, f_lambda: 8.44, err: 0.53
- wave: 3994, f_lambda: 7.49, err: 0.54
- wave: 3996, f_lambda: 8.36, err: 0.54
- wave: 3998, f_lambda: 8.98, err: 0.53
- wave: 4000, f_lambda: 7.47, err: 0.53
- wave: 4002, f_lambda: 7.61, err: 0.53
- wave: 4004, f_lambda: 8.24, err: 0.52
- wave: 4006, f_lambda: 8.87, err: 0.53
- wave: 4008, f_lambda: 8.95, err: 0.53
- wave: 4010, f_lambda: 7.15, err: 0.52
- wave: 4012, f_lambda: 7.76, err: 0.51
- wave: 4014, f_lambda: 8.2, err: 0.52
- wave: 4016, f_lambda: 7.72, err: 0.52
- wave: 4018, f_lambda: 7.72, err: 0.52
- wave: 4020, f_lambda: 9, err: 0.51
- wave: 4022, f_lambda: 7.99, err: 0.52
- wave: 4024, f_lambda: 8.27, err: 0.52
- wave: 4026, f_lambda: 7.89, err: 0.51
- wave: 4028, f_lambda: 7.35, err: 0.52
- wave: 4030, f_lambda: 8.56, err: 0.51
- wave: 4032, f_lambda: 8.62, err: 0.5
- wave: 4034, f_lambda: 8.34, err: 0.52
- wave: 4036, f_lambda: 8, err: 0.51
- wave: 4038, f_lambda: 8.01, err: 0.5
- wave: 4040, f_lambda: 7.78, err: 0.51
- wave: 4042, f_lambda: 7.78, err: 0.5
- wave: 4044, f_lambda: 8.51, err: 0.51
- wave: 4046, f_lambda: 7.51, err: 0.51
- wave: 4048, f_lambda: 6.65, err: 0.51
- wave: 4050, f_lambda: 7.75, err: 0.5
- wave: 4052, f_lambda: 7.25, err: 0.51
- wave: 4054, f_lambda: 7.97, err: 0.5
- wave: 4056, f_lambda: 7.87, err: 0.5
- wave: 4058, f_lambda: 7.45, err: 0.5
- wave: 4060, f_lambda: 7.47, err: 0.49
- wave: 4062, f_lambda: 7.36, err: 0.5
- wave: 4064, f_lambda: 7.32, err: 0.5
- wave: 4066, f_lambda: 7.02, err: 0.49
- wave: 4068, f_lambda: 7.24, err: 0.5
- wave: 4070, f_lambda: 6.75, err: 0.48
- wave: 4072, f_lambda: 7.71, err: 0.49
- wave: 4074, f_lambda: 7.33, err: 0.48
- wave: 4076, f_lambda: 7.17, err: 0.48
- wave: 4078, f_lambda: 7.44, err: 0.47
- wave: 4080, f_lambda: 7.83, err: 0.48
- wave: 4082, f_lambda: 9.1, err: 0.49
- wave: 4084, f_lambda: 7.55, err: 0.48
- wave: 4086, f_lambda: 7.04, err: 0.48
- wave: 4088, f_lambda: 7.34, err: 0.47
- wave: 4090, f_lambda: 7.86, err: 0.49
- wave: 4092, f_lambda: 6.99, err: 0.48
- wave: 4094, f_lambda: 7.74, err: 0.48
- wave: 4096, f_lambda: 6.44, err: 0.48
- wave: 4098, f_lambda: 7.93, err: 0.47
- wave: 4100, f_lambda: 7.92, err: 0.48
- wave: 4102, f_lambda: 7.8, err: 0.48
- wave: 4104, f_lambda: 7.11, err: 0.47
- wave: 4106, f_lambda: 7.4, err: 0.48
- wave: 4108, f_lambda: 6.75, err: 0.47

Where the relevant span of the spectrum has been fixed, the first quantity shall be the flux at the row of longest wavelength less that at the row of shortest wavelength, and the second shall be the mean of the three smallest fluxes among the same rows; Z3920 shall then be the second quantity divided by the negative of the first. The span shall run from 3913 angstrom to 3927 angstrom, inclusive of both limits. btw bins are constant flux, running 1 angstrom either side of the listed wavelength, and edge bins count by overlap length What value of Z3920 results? 146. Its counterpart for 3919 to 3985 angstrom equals 20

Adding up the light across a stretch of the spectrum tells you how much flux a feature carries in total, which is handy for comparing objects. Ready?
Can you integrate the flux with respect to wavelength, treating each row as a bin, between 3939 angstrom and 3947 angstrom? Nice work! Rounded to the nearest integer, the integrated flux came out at 63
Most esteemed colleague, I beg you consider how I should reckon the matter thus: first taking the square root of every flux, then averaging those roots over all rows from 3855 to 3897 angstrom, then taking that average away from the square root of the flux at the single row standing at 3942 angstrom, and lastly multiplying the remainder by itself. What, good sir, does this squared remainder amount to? 0.000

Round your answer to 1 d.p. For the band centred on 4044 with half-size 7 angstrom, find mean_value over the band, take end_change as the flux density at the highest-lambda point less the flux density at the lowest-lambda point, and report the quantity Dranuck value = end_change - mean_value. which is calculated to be -8.0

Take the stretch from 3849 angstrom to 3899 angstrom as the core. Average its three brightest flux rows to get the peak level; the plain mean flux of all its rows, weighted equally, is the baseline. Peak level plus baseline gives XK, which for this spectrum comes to 17.3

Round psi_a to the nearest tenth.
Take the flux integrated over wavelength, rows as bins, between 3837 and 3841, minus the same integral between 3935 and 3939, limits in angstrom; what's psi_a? -2.4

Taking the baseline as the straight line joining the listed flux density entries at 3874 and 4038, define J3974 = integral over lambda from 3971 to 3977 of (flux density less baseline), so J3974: -7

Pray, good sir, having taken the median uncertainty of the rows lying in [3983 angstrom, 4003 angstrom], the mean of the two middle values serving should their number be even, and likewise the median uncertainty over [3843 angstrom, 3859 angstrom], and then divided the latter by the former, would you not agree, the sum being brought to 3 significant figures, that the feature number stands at 1.14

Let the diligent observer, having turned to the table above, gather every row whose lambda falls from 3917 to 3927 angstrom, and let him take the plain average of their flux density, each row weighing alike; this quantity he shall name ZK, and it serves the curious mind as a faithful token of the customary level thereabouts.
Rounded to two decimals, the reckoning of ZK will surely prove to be 7.67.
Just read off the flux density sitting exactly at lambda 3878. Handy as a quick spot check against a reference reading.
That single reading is 7.36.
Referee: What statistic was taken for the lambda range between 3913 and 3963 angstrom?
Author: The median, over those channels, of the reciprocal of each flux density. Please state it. 0.130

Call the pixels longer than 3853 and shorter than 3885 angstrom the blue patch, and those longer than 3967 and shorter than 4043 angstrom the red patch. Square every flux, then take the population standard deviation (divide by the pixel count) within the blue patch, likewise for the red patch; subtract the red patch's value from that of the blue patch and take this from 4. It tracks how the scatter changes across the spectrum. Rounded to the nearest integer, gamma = 1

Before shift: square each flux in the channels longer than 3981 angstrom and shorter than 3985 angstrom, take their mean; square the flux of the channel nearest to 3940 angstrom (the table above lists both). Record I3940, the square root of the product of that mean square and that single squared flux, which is 52.6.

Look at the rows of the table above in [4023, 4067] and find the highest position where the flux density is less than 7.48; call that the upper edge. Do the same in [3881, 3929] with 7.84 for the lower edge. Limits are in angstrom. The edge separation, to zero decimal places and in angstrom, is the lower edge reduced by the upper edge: -142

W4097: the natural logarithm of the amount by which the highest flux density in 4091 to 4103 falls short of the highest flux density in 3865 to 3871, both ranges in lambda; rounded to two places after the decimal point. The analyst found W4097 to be -0.49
